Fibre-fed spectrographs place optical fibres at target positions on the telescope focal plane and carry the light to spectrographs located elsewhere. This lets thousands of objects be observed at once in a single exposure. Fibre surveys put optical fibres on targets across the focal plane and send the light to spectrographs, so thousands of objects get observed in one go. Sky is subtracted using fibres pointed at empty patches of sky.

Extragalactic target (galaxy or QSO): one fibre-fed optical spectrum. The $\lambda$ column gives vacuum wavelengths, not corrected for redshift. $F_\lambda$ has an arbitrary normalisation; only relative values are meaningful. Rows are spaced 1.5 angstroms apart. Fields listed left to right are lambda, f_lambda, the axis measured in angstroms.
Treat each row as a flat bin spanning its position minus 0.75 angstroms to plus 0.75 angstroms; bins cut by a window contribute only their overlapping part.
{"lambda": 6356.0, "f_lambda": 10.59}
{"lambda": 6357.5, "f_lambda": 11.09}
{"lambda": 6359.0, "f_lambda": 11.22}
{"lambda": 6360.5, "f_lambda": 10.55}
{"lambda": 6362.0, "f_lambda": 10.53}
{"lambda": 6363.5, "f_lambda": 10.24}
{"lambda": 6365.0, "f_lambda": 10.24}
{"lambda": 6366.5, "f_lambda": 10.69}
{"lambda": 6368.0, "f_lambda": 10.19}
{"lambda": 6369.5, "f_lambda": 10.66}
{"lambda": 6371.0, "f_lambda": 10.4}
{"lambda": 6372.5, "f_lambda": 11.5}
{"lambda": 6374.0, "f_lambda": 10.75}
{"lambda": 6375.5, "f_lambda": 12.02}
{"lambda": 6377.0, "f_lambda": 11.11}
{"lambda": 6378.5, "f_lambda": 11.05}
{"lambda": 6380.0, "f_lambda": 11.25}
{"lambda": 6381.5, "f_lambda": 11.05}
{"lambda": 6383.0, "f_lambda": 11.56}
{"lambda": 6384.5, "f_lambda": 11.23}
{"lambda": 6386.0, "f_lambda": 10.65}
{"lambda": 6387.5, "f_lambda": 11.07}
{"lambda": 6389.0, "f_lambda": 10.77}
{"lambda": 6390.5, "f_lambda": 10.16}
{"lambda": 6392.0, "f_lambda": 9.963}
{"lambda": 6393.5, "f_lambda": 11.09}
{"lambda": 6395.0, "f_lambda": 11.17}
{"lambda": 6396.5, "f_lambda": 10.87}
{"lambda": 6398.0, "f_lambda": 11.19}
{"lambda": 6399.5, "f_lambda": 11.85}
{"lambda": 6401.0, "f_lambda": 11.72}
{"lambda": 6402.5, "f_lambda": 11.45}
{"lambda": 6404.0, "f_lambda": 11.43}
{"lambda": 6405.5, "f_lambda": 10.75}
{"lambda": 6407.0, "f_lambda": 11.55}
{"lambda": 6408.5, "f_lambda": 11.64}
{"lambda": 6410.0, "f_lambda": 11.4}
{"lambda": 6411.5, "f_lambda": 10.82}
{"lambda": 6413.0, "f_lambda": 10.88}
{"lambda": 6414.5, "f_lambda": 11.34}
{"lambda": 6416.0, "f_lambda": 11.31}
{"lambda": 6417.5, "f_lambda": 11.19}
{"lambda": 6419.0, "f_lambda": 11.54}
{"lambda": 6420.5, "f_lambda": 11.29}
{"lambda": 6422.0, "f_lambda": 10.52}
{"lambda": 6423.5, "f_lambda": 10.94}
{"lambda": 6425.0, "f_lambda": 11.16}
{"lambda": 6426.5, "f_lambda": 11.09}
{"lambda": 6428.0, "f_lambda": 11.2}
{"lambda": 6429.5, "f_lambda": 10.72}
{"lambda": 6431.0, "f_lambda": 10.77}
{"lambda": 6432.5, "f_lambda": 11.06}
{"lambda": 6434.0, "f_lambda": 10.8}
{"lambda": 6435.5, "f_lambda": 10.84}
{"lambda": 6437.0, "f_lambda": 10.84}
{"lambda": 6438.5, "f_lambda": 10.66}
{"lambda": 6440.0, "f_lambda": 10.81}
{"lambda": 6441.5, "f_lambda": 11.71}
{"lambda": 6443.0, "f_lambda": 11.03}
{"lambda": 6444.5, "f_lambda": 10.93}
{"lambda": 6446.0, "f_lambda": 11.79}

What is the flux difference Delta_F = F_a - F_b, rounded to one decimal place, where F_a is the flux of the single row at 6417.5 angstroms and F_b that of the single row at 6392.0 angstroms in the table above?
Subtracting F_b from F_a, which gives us 1.2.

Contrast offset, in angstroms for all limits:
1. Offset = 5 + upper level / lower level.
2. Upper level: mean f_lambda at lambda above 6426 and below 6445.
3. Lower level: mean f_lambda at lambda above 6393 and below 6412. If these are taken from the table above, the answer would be 5.97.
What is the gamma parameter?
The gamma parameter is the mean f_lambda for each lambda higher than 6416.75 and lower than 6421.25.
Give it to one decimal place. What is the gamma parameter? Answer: 11.3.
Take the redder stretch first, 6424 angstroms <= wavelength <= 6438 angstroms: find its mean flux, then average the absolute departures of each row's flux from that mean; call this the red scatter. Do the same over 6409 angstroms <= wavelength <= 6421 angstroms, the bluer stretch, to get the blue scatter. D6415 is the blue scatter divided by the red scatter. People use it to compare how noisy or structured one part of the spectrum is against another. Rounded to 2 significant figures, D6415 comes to 1.2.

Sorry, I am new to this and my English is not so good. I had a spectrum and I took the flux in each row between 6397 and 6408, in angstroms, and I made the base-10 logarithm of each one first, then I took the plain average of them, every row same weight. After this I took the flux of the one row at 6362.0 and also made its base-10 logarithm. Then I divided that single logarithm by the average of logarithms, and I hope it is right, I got 0.97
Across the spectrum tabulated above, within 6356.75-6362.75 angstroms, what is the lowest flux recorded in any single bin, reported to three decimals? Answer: 10.530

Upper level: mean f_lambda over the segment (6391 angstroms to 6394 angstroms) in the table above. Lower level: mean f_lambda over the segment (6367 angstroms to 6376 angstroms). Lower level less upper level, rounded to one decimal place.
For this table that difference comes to 0.4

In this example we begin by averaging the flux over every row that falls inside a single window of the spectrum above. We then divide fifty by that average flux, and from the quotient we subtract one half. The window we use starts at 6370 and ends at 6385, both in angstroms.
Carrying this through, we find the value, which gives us 3.97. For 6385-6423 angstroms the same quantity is 4.00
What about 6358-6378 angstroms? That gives 4.14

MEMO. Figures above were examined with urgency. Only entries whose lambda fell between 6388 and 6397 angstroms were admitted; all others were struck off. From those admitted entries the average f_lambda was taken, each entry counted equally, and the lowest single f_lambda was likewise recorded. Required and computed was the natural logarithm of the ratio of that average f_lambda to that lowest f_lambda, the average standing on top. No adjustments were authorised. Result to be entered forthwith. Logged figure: 0.069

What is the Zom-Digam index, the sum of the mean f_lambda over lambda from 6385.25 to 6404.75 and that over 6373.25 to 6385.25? 22.3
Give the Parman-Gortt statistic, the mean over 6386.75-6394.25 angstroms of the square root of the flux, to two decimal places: 3.26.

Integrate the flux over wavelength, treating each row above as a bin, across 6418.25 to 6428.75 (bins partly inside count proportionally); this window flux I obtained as 117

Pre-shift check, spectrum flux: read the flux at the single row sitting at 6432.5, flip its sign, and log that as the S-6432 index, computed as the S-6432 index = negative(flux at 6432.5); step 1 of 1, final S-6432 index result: -11.1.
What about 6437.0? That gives -10.8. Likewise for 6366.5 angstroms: -10.7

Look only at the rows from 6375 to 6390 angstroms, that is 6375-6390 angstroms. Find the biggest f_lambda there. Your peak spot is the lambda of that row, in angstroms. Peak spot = 6375.5 angstroms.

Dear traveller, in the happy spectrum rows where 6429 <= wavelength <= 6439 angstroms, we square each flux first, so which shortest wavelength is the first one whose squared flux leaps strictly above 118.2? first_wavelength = 6432.5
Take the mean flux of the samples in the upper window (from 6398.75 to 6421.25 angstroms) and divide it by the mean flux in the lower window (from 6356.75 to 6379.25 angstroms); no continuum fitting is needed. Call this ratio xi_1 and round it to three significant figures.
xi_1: 1.05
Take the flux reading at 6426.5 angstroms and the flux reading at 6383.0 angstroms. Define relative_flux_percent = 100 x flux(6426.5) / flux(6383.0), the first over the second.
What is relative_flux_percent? 96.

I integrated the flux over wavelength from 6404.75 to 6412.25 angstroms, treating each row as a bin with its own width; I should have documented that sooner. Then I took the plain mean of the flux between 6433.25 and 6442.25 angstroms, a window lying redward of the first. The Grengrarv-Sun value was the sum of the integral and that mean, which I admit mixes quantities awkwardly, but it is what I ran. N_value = 95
